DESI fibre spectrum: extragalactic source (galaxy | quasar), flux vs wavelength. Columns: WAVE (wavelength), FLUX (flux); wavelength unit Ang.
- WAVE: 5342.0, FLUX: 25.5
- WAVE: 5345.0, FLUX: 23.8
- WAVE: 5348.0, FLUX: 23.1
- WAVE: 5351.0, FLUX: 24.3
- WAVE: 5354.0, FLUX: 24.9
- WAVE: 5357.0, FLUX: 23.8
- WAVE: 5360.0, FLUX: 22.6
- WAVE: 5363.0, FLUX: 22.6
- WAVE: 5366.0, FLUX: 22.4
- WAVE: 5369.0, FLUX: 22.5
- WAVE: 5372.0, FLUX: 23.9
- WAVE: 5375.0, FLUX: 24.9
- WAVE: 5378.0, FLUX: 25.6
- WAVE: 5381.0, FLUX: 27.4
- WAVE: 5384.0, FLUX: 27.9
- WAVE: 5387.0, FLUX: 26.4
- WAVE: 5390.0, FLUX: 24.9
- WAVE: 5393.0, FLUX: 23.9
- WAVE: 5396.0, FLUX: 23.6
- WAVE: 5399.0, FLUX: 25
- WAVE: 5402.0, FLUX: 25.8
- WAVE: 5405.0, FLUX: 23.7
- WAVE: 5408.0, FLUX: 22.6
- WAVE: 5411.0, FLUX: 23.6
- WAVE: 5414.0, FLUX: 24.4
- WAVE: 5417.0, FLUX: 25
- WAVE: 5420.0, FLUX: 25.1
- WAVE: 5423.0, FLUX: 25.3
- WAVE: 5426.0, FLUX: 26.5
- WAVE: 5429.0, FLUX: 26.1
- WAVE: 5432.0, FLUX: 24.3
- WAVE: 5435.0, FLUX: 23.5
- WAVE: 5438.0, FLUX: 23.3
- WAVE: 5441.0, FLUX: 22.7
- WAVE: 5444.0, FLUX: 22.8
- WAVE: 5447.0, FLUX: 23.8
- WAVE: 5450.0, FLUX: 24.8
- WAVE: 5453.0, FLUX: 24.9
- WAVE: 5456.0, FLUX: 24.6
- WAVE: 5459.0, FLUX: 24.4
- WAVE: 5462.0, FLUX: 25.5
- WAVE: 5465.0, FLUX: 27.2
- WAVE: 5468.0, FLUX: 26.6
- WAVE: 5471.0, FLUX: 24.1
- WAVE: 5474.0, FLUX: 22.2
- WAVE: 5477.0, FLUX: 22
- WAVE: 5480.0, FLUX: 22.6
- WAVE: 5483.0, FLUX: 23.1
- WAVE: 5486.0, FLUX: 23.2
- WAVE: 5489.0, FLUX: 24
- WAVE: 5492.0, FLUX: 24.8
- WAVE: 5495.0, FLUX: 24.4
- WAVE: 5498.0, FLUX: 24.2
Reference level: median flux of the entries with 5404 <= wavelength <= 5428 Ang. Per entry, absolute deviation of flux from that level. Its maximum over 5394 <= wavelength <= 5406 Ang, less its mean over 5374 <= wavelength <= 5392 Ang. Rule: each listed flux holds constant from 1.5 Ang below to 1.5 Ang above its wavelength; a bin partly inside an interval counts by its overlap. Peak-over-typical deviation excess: -0.4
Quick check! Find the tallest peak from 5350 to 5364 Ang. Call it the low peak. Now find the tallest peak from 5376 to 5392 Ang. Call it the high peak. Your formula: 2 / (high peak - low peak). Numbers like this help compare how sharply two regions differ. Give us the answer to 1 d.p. 0.7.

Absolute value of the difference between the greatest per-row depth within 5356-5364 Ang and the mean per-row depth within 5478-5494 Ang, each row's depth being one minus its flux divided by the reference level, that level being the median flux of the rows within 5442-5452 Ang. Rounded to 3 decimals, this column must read 0.039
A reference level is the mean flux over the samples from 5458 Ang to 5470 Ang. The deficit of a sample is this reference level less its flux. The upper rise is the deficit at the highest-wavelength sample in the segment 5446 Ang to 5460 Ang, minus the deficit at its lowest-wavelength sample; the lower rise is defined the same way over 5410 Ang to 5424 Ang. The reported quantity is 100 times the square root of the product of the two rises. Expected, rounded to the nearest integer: 101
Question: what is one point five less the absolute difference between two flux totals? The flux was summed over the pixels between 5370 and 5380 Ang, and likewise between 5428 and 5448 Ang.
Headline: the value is -91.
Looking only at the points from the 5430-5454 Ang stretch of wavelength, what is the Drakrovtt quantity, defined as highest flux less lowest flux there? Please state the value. 2.2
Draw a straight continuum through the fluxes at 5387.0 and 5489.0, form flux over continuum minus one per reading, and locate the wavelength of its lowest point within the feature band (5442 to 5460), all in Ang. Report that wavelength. 5444.0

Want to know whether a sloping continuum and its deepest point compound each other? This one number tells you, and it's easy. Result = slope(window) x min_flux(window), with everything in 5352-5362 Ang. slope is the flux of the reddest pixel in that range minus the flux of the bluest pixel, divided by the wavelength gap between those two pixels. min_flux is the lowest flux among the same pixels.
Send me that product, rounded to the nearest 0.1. -8.7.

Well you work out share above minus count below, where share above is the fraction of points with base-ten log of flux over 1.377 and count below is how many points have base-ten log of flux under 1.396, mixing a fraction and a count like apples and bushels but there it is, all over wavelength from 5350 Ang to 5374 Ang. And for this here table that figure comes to -6.6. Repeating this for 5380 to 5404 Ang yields -1.1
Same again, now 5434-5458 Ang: -6.6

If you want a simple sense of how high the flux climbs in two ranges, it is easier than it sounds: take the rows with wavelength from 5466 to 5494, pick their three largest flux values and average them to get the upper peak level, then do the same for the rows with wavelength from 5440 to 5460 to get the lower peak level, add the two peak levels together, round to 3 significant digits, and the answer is 49.9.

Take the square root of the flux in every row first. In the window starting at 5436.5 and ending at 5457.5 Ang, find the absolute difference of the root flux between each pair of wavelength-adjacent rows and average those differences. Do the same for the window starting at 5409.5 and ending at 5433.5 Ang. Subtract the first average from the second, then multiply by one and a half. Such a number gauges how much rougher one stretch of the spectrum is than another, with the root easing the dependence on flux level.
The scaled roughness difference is 0.03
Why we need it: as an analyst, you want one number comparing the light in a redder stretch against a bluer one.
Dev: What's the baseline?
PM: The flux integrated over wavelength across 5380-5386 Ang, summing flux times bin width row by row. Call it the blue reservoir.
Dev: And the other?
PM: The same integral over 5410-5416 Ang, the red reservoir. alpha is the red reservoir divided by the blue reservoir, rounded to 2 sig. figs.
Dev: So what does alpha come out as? 0.87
